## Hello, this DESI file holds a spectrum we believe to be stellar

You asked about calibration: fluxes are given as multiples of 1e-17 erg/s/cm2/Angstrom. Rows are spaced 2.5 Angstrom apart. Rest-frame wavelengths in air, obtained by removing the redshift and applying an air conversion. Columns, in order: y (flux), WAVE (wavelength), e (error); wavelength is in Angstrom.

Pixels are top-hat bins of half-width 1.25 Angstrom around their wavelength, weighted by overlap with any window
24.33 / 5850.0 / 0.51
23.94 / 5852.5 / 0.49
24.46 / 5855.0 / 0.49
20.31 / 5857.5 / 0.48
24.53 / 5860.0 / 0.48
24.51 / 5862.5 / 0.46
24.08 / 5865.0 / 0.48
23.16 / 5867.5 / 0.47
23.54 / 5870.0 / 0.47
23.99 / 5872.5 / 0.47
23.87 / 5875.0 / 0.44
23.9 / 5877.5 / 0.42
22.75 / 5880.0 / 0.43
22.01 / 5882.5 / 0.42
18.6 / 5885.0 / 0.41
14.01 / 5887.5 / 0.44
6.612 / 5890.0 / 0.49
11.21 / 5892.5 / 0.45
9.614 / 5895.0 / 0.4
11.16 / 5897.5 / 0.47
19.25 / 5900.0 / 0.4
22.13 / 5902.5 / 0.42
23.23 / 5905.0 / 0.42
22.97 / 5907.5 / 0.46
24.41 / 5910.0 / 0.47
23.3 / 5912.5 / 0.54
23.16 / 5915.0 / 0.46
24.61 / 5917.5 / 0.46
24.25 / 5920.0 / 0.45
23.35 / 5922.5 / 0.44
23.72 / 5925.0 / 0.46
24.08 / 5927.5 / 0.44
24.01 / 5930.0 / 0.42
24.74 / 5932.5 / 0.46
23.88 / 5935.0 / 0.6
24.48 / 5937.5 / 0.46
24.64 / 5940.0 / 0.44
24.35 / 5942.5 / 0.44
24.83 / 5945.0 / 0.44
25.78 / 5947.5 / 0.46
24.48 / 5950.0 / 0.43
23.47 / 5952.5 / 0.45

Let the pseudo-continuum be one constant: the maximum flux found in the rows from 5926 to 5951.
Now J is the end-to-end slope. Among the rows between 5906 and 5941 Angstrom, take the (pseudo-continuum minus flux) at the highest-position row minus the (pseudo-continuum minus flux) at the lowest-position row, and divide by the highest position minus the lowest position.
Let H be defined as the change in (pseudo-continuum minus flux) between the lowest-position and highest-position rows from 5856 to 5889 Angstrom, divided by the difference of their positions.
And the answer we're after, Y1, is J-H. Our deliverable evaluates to -0.261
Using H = 0.210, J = -0.05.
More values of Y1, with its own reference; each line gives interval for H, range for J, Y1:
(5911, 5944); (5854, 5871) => 0.096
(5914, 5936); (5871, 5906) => 0.059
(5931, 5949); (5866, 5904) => 0.099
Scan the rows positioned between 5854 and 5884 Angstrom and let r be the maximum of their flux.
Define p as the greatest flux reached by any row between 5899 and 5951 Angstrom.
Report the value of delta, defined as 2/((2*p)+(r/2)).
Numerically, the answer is 0.0313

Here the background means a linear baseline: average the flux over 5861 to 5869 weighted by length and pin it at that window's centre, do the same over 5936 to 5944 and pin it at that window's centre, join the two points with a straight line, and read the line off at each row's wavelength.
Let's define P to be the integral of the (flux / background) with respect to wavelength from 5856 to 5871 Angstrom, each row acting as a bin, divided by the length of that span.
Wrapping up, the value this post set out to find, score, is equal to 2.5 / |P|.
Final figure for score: 2.56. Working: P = 0.98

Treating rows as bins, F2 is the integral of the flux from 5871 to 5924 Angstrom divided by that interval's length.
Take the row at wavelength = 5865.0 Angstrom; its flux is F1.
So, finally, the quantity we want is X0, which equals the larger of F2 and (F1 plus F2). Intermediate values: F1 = 24.08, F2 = 20.0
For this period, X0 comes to 44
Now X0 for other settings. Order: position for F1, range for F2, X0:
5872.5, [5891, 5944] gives 46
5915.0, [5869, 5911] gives 42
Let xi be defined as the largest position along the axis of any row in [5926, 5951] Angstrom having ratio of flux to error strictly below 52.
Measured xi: 5935.0 Angstrom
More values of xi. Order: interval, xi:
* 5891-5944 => 5935.0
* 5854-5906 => 5900.0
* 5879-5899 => 5897.5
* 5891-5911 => 5910.0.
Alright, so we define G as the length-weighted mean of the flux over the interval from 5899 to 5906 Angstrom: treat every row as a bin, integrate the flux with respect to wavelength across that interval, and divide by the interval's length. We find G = 21.56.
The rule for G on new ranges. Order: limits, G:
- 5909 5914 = 23.79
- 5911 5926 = 23.74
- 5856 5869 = 23.34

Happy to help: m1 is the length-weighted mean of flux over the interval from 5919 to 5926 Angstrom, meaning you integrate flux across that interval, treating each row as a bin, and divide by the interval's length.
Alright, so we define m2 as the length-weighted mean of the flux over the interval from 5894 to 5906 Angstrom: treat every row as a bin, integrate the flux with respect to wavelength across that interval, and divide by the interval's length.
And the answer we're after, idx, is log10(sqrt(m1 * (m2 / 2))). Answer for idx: 1.15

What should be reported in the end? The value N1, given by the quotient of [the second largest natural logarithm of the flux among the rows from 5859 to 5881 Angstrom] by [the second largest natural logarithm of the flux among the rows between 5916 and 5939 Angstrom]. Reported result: 1.00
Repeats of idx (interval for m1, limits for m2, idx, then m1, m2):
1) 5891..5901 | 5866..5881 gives 1.08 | 12.5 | 23.6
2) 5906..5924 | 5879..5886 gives 1.20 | 23.7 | 21.2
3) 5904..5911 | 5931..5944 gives 1.23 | 23.5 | 24.4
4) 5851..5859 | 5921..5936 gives 1.22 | 23.0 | 24.0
